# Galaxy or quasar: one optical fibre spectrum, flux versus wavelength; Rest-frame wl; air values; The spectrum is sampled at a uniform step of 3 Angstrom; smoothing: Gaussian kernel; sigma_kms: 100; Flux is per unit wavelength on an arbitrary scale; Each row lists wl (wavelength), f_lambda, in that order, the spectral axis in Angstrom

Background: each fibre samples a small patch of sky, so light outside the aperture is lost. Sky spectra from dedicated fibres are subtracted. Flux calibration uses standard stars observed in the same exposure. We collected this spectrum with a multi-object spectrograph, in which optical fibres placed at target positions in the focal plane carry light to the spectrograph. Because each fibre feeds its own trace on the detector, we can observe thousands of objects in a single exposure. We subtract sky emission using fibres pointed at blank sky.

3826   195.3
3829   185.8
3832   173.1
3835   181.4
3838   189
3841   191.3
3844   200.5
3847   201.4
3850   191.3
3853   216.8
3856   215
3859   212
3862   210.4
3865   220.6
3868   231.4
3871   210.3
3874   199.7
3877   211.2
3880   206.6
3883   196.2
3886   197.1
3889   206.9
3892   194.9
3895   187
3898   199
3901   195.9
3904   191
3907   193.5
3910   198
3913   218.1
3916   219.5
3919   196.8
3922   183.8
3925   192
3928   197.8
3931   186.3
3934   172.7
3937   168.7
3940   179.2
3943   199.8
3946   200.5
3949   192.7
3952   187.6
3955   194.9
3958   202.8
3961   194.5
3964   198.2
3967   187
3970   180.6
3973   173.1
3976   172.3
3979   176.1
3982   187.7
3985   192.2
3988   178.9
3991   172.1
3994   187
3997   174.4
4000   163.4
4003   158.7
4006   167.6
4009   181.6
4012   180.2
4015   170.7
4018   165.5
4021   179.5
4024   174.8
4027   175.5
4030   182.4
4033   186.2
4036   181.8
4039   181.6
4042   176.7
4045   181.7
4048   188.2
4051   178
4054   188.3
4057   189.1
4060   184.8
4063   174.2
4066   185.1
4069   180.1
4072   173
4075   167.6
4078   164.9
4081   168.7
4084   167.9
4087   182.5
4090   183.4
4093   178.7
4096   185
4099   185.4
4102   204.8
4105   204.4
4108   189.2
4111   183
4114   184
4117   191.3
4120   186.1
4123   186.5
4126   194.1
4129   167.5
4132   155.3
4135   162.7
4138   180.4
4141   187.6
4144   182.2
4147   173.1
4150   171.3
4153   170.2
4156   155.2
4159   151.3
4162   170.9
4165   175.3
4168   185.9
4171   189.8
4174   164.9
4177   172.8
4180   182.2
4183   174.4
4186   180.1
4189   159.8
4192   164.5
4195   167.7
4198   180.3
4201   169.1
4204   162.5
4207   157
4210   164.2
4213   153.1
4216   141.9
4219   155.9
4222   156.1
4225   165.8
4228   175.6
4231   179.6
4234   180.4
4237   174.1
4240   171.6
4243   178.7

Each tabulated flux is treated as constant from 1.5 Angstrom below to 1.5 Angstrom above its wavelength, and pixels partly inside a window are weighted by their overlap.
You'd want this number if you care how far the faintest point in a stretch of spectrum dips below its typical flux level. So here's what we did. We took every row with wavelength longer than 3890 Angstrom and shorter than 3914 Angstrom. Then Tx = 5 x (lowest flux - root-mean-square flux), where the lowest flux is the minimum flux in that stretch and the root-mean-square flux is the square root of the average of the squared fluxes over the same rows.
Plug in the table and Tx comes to -52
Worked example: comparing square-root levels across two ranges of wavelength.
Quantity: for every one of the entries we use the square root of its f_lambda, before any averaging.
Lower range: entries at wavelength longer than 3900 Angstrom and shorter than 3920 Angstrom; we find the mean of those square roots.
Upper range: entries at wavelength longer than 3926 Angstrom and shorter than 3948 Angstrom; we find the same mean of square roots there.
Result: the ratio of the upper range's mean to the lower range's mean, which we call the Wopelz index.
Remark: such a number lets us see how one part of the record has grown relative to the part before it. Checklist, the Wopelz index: 0.961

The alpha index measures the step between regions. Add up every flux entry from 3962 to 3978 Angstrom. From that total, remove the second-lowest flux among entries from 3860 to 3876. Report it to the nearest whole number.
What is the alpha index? 701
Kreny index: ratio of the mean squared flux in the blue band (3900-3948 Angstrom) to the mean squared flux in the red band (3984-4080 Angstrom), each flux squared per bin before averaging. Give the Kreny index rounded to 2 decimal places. 1.19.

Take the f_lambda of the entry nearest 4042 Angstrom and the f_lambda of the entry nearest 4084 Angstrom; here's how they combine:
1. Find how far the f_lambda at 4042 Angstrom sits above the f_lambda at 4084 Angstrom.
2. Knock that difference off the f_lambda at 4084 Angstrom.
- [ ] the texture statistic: 159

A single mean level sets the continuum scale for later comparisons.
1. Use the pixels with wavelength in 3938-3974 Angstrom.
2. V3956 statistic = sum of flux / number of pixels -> 191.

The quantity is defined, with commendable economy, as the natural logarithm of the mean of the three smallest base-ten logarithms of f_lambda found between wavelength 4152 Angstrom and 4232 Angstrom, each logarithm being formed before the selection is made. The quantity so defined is 0.776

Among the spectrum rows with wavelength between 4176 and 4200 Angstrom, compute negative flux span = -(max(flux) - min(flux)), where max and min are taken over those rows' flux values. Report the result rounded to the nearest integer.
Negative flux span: -22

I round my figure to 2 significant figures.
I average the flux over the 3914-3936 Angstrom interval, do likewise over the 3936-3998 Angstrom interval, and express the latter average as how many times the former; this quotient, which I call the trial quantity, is 0.96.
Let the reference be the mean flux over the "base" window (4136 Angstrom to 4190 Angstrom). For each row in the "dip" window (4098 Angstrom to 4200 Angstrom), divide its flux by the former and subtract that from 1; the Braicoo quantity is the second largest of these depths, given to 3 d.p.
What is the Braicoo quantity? 0.107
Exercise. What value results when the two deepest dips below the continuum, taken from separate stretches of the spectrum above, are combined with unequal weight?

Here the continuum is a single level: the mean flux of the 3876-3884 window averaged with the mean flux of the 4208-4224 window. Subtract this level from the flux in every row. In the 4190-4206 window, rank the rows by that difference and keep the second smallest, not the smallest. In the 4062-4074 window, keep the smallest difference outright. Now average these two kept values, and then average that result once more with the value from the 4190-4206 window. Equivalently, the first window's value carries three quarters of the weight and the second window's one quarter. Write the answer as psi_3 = -13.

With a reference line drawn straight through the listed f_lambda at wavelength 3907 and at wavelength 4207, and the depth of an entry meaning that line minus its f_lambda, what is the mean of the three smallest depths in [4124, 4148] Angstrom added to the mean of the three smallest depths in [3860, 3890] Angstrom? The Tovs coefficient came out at -45.5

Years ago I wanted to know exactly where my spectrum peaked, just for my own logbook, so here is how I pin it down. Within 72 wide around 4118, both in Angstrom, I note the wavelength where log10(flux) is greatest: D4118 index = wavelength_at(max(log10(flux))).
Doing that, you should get 4102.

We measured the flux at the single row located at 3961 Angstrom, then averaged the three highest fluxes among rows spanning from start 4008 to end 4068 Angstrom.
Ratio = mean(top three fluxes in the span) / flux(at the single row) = 0.97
